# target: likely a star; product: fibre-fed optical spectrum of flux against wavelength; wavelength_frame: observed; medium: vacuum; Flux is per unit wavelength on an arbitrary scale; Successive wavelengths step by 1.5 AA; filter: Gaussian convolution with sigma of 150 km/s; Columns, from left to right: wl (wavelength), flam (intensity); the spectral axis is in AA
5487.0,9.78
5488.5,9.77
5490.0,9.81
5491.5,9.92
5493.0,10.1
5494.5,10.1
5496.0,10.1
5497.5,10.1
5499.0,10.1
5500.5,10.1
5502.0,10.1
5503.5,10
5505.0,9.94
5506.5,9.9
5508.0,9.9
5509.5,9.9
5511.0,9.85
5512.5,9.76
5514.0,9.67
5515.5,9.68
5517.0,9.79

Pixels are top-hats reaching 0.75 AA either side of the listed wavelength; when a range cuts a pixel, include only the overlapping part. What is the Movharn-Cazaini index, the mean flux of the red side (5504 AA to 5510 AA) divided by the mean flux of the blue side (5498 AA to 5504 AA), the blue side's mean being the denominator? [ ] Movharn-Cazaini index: 0.984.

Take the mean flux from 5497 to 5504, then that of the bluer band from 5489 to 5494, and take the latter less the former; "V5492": -0.14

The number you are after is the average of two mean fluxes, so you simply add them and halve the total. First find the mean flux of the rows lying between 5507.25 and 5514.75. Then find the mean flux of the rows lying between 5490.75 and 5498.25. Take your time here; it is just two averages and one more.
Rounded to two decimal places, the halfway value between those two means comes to 9.94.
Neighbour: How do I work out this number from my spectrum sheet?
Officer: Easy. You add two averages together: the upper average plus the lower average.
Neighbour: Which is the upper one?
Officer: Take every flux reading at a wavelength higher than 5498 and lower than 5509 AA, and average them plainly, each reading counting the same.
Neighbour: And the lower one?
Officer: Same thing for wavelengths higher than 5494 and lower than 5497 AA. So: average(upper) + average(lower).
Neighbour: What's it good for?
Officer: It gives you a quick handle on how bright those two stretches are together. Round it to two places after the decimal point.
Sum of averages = 20.11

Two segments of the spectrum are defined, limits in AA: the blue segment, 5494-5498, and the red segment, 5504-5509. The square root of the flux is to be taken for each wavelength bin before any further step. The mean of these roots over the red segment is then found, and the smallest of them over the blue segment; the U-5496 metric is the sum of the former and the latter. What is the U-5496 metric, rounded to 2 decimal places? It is 6.33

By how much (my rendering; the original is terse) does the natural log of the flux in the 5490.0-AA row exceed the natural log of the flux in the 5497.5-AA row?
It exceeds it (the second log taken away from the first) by -0.03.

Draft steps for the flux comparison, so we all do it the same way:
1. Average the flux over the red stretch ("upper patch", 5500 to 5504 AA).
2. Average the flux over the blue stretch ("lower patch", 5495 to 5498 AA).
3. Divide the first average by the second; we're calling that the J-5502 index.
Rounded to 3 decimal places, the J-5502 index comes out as 0.997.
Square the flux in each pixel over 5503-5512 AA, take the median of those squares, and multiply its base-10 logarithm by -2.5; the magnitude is -4.98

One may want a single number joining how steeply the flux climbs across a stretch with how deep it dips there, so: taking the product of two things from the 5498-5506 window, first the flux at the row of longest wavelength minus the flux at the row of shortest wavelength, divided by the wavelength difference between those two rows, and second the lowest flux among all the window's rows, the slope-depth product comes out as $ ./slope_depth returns -0.27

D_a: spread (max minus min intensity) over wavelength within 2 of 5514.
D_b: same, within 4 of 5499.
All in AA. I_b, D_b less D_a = -0.0900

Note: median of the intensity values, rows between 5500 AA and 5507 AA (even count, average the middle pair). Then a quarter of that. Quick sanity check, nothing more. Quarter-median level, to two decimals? 2.50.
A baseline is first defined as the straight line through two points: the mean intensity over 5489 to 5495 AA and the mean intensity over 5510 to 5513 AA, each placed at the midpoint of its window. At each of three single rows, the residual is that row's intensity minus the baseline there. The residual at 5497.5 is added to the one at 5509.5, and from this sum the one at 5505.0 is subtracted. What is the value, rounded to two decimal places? 0.17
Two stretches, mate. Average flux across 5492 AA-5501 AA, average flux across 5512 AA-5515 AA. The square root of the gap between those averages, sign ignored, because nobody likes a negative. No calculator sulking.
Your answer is 0.62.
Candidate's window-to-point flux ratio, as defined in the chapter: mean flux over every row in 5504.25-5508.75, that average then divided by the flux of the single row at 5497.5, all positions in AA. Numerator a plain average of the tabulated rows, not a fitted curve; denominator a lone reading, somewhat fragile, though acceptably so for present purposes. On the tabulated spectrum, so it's 0.98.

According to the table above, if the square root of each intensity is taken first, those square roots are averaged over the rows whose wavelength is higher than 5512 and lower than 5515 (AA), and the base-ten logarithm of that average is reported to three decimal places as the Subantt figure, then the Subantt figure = 0.494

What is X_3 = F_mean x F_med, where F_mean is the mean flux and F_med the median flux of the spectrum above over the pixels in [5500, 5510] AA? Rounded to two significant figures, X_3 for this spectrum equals 99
